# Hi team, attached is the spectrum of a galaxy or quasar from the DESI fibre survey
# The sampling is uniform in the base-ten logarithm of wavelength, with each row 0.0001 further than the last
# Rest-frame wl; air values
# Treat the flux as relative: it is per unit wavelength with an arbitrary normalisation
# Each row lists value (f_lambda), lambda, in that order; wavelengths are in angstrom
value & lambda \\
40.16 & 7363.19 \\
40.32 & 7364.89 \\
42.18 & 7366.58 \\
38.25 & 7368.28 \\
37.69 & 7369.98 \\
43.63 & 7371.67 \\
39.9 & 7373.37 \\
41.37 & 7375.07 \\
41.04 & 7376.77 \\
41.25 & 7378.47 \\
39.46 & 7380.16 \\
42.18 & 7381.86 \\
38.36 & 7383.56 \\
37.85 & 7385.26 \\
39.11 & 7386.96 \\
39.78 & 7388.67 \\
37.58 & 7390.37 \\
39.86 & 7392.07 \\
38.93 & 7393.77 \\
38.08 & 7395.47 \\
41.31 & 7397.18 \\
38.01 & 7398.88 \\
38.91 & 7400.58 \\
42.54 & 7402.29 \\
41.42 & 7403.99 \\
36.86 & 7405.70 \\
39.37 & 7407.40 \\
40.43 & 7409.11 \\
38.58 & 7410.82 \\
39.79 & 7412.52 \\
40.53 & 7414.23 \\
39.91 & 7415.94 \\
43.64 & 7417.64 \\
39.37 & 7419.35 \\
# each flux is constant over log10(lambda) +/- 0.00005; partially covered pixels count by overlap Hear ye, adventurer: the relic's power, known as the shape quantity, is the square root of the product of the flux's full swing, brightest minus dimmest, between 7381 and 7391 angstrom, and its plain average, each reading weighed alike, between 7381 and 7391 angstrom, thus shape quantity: 13.4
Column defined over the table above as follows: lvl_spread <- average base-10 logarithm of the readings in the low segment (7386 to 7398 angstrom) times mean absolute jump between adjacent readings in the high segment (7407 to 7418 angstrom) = 2.4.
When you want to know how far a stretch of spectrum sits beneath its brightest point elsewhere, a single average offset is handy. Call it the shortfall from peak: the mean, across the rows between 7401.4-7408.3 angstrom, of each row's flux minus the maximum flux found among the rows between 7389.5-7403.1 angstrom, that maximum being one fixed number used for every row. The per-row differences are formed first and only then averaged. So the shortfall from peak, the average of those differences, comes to -2.5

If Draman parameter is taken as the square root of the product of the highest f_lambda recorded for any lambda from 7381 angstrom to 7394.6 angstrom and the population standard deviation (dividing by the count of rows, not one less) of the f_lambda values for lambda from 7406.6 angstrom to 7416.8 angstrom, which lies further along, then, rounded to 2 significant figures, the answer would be 5.3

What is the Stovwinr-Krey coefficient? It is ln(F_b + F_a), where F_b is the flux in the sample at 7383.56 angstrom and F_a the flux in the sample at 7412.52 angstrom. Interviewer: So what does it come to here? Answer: 4.36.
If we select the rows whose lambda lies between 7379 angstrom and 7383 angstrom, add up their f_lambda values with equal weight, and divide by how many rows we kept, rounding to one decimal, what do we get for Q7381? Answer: 40.8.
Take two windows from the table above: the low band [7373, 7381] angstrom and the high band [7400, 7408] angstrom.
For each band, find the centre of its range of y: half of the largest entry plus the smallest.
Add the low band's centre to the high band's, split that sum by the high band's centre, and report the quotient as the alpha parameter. 2.02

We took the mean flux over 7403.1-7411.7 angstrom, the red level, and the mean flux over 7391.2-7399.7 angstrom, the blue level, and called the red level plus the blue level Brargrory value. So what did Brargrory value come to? 78.6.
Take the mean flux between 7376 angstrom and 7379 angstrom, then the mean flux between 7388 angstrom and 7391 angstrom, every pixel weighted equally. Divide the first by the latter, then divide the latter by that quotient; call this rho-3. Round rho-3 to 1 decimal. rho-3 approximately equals 36.4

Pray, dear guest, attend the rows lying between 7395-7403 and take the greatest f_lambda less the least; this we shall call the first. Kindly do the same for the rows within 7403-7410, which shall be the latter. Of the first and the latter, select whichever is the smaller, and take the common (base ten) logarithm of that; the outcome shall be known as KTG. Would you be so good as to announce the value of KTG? 0.66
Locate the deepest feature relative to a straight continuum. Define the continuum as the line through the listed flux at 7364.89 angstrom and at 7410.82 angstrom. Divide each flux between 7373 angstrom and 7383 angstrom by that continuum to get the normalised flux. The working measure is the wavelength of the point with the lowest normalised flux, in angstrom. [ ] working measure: 7380.16 angstrom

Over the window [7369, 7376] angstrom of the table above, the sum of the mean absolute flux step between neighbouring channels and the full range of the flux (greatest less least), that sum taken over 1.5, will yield 6.4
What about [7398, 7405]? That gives 4.3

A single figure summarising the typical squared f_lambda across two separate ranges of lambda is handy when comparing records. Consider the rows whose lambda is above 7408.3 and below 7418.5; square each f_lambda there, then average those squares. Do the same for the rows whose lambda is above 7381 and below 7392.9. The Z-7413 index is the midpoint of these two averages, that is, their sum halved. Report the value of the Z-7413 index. 1592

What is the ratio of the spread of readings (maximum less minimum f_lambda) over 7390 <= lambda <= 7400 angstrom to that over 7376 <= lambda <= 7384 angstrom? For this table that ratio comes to 1.0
